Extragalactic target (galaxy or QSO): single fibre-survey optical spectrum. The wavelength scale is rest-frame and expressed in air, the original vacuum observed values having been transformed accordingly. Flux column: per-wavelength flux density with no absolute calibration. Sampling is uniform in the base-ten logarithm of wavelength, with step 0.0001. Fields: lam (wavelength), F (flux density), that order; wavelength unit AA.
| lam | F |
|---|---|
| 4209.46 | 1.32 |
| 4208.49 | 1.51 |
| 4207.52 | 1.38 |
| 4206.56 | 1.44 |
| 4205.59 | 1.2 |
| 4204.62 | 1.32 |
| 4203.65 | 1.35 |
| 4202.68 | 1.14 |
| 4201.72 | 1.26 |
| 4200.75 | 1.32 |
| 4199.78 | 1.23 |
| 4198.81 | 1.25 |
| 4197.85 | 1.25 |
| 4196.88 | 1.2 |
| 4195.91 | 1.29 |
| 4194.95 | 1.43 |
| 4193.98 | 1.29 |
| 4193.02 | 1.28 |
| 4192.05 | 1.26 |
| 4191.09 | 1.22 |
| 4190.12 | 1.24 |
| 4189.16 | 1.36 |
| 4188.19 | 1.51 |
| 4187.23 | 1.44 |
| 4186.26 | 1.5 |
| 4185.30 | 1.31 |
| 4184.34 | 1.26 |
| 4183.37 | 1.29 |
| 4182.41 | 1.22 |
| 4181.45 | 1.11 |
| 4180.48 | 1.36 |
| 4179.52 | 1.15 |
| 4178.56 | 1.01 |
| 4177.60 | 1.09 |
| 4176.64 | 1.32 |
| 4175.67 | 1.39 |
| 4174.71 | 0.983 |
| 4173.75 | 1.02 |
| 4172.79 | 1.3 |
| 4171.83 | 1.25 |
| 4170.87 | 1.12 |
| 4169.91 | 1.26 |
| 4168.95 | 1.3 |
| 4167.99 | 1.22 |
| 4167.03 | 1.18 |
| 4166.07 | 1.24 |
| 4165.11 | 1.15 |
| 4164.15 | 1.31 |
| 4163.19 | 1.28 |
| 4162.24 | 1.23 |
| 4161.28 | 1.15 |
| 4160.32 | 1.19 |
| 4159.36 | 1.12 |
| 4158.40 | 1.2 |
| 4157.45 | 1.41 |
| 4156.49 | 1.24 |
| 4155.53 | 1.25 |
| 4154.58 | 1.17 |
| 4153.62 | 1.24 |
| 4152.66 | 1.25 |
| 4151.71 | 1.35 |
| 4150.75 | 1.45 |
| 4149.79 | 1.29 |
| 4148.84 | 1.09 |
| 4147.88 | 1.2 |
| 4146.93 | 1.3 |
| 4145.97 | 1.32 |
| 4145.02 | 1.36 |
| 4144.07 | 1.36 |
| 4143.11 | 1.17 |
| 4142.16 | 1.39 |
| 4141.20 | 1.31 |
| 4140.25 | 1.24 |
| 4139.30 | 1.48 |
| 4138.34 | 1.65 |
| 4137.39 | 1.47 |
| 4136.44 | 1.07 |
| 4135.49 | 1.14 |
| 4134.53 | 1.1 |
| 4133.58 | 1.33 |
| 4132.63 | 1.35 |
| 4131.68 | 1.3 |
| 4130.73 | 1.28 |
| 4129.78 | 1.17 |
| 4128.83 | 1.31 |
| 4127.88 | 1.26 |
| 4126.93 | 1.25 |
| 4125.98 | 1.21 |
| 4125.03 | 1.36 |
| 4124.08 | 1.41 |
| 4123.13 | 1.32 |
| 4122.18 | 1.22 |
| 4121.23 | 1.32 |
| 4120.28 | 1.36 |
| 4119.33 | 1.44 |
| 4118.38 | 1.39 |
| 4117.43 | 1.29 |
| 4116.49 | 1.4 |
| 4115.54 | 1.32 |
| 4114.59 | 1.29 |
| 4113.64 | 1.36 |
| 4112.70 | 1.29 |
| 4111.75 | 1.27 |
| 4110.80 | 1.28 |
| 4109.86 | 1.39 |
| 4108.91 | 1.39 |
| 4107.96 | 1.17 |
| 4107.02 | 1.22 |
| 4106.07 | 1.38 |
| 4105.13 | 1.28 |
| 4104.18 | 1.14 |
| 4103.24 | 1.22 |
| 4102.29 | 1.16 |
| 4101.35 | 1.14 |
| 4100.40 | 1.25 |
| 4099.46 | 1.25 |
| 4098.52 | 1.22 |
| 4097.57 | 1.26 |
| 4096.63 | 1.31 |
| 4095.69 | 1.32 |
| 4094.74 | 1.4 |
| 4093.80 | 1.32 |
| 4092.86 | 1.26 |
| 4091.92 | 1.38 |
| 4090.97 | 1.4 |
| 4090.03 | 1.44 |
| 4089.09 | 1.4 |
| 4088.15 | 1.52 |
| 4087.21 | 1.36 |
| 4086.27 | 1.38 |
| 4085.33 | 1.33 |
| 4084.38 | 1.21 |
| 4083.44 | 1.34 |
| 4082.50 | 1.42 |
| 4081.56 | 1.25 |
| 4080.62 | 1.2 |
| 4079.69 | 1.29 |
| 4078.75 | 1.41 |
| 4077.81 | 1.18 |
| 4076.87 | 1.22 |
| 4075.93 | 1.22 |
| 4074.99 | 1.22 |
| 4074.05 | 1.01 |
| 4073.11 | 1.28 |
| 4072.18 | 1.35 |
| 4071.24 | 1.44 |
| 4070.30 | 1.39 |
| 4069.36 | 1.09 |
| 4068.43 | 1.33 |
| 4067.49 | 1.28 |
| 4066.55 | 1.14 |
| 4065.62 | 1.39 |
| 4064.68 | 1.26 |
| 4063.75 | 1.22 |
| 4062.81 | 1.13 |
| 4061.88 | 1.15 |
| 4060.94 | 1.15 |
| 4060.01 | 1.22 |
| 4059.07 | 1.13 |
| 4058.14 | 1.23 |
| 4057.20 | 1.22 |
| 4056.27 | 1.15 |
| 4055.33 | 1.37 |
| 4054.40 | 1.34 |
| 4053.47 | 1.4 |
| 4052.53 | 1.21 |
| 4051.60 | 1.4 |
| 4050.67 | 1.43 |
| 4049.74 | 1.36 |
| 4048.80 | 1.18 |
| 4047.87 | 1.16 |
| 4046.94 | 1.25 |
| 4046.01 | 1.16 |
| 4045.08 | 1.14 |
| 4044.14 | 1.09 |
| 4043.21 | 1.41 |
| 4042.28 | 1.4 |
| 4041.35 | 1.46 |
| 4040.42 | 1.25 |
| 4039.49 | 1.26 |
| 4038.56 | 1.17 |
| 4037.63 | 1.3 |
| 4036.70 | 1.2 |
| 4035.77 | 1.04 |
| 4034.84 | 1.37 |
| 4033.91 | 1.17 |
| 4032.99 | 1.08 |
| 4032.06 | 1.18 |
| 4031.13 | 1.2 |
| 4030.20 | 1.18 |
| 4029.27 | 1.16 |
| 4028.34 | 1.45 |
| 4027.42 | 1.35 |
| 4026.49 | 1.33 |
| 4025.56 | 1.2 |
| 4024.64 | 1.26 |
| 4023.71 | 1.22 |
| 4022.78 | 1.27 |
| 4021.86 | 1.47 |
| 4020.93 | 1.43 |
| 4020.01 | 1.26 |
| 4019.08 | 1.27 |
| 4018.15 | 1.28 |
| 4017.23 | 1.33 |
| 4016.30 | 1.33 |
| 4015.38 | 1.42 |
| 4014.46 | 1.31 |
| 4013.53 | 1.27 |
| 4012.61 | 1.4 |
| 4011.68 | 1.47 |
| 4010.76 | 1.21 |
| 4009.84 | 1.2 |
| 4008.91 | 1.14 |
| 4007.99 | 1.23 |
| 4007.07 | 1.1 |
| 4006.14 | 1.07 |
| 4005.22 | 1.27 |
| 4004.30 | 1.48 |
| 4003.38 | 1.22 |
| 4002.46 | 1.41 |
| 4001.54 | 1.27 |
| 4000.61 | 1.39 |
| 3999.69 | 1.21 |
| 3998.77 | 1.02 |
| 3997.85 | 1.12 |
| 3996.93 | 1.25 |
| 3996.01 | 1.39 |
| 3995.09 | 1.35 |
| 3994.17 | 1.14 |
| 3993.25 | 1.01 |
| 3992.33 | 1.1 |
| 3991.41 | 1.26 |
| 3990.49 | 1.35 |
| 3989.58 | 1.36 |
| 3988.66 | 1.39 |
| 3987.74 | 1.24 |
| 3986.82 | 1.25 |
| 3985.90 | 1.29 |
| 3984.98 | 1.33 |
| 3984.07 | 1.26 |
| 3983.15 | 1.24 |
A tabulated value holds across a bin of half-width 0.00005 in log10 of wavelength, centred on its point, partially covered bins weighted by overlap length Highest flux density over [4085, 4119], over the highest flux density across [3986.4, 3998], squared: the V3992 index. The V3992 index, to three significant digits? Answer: 1.20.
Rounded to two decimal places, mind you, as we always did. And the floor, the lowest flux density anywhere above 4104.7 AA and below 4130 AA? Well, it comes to 1.17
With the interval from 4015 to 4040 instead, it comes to 1.04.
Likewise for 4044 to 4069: 1.09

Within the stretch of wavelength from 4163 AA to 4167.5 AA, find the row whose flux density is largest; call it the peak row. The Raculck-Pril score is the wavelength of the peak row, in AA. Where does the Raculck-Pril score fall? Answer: 4164.15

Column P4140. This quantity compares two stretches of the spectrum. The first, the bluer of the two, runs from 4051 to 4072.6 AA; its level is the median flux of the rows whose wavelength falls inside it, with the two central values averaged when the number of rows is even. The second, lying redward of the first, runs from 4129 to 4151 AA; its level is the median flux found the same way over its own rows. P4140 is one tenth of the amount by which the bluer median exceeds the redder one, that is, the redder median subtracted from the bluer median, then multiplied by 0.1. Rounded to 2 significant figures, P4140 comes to -0.0070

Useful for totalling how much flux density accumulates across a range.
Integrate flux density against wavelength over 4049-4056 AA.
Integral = 9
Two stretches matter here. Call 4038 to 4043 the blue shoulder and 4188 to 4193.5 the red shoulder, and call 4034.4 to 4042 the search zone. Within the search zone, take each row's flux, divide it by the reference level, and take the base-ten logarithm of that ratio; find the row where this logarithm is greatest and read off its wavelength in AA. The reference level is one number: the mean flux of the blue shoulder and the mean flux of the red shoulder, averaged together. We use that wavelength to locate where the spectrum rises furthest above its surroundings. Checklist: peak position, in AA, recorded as 4041.35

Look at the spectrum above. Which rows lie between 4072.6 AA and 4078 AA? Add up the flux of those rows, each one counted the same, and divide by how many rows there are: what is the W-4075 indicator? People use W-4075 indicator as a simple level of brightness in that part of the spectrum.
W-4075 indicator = 1.19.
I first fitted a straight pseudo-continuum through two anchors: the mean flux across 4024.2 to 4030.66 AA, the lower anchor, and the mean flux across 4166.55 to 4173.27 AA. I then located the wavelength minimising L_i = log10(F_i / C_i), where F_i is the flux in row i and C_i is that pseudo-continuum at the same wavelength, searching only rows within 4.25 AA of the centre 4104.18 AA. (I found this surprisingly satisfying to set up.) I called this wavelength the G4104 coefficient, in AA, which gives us 4101.35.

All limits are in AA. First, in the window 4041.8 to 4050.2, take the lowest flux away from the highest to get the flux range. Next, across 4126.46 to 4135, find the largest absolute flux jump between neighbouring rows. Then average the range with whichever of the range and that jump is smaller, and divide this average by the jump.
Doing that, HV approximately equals 1.2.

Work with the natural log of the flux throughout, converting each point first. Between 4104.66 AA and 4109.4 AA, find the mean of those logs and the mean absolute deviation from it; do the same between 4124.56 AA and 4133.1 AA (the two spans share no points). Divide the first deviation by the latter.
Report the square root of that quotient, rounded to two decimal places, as 1.26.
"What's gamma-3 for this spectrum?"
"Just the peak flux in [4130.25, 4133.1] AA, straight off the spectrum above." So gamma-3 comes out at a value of 1.35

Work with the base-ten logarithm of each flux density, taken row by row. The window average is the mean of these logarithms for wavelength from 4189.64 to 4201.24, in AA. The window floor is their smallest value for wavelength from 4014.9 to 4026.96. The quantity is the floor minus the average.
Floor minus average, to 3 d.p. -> -0.025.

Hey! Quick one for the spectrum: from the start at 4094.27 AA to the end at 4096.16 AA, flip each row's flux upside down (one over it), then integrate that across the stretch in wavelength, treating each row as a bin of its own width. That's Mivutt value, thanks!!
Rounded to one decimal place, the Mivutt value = 1.4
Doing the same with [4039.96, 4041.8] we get 1.4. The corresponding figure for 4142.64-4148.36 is 4.5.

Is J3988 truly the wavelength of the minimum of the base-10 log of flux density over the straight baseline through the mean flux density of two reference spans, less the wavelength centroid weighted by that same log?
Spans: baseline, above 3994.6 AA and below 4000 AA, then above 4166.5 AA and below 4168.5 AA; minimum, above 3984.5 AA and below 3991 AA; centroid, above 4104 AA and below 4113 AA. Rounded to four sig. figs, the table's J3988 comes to -121.8 AA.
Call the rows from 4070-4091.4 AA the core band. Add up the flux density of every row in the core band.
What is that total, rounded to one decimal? 30.3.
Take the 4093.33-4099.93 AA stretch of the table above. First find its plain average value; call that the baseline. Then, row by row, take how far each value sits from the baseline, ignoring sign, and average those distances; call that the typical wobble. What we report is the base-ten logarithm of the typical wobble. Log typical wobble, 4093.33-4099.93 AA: -1.34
